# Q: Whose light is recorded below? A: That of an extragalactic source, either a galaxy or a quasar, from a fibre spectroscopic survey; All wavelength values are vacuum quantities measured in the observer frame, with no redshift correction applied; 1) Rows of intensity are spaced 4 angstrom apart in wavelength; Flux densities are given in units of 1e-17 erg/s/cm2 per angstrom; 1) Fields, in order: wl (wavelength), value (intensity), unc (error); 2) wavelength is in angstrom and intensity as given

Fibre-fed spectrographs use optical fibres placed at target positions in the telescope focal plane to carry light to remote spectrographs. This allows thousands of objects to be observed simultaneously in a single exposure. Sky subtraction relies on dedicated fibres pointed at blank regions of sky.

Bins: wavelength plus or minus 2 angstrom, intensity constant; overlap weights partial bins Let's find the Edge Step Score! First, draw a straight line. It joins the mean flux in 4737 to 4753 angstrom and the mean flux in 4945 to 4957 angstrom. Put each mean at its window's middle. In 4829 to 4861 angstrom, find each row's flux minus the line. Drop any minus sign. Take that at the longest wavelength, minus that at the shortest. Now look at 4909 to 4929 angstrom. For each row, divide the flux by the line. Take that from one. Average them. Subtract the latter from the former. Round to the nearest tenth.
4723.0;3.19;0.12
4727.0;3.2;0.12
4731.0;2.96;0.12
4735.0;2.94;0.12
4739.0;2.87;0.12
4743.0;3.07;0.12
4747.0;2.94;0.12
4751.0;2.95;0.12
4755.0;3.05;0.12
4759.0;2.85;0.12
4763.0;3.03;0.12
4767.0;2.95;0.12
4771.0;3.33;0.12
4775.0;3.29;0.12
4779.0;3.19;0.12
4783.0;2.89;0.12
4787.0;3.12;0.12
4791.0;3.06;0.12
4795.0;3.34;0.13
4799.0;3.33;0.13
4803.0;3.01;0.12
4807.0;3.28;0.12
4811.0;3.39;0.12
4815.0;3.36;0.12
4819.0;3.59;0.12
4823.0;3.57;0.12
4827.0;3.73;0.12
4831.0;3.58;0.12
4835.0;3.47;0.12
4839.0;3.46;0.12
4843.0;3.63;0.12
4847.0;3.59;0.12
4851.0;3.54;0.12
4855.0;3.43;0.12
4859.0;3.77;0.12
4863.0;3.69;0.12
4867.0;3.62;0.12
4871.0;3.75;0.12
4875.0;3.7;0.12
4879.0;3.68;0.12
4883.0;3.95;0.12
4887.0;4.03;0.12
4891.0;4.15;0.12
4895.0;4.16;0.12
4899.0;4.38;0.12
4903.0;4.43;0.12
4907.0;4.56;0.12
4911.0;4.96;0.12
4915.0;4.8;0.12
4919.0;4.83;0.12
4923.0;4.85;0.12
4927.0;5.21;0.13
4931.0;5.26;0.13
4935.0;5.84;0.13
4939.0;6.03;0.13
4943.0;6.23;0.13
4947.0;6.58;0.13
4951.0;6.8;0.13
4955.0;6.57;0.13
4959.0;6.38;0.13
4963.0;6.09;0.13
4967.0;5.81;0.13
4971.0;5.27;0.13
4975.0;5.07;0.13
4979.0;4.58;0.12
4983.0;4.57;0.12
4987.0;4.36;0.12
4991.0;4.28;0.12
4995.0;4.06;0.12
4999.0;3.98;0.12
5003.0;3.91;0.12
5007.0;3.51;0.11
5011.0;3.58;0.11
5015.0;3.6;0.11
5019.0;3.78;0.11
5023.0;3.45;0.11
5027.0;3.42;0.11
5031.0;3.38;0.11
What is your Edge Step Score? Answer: 0.1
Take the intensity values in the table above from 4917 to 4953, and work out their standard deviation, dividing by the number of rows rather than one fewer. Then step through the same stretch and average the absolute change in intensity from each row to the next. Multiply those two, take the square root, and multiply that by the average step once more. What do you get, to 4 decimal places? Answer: 0.1016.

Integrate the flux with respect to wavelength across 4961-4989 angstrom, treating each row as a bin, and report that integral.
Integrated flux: 143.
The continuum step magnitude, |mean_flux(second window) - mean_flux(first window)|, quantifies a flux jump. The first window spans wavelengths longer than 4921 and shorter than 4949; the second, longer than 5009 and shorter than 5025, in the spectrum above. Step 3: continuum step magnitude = 2.1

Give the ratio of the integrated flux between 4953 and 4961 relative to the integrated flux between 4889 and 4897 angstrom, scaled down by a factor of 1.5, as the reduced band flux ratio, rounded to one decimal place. 1.0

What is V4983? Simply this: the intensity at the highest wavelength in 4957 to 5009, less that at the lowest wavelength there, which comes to -2.9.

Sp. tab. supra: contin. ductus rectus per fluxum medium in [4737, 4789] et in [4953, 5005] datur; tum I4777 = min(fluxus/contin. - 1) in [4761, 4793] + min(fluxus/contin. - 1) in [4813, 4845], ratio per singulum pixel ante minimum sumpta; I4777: -0.17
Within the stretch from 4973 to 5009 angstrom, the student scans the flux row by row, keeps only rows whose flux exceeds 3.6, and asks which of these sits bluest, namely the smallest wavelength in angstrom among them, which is 4975.0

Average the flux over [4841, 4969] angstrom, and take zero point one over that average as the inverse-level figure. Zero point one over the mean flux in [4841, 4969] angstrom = 0.021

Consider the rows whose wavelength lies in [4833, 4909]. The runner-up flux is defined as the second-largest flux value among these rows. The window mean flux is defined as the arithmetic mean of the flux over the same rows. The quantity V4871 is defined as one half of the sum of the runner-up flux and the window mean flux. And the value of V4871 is 4.1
